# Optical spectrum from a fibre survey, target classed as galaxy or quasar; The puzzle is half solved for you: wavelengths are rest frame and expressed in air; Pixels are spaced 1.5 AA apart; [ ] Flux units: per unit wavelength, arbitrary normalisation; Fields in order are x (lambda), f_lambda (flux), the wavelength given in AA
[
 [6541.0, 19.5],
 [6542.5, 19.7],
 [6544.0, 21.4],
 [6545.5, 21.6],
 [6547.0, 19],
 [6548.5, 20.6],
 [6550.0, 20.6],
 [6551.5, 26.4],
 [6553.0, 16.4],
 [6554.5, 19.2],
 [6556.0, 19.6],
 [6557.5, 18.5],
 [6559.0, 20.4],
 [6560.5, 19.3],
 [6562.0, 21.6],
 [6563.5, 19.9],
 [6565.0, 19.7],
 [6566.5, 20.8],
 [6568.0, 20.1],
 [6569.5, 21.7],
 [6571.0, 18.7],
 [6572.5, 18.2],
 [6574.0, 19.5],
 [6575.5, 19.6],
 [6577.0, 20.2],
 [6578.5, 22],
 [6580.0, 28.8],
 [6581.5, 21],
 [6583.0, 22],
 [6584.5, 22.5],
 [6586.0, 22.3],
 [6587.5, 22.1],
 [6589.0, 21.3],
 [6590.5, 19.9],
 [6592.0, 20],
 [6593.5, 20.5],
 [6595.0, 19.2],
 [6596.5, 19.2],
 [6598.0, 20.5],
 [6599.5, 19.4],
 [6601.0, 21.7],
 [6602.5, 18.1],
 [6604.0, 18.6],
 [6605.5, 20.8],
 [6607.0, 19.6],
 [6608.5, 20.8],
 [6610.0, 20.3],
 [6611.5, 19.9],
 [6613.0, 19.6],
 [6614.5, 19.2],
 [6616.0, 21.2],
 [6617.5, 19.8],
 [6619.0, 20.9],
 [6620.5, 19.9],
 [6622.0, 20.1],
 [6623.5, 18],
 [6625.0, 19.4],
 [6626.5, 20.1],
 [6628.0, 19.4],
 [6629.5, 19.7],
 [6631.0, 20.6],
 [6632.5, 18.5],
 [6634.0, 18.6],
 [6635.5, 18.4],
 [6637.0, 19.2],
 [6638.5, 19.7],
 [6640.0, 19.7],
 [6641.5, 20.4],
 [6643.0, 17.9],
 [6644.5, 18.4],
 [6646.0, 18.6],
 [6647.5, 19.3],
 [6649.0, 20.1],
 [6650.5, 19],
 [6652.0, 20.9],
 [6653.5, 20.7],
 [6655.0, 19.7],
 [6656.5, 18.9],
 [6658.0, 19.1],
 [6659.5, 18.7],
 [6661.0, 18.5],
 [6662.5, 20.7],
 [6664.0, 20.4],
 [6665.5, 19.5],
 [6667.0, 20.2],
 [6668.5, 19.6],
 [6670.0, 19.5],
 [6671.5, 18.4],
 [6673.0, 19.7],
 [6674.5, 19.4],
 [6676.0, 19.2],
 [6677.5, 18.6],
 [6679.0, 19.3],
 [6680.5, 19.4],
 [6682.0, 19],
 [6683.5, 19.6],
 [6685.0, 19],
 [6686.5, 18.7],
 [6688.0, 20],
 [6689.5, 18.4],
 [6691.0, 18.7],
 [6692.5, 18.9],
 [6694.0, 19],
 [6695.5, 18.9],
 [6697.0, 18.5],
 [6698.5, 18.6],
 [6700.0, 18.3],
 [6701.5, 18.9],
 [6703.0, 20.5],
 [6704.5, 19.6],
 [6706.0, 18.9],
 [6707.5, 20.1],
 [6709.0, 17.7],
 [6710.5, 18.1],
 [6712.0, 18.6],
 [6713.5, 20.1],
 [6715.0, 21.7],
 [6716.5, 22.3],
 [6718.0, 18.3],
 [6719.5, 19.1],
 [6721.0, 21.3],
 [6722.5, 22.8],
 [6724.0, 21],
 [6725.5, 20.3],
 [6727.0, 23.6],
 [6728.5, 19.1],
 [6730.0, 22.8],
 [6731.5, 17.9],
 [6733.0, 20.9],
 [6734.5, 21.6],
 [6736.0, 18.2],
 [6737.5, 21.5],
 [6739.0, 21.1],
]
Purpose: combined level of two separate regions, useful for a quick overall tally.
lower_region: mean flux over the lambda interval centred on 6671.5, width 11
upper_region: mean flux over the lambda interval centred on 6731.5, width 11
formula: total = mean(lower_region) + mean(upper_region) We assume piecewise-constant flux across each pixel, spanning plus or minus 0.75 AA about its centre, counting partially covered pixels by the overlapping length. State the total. 40.0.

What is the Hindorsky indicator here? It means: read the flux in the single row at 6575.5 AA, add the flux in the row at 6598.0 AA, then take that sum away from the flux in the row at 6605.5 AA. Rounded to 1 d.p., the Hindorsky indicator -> -19.3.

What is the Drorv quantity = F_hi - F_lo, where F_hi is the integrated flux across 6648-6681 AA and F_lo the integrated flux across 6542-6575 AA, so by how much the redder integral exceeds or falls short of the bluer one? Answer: -20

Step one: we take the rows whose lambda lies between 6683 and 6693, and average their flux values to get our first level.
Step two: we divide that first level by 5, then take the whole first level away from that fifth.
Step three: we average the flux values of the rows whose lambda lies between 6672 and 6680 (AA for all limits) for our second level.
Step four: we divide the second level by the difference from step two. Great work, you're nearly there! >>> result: -1.26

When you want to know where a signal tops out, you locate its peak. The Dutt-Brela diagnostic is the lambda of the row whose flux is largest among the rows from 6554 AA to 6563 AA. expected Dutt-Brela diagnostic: 6562.0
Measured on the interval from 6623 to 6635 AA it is 6631.0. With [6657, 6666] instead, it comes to 6662.5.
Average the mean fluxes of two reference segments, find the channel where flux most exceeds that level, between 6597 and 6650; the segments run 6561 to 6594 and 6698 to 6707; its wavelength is 6601.0 AA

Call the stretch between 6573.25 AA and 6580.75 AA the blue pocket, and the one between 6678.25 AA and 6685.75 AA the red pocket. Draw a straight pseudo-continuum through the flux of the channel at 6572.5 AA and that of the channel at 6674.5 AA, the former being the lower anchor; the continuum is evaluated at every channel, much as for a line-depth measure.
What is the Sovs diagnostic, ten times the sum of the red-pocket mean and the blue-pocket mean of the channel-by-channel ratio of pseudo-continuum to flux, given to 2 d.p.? 18.59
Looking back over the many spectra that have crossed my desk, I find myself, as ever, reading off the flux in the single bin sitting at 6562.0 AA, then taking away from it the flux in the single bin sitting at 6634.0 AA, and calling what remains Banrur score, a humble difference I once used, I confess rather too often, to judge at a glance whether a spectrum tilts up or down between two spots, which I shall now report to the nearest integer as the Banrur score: 3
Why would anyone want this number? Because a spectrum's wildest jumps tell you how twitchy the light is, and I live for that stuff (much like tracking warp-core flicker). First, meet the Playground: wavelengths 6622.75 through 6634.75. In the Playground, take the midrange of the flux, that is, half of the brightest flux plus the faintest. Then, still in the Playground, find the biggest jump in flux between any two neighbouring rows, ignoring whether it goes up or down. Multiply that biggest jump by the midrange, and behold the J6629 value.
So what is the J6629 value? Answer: 41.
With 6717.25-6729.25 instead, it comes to 94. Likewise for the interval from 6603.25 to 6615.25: 43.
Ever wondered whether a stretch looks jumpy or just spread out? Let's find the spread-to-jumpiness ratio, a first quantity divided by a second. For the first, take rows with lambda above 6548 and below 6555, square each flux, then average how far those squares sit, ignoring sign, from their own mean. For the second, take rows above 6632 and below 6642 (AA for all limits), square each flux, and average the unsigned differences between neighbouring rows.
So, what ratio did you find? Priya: 7.0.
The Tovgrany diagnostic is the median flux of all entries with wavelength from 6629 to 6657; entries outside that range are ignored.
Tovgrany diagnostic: 19.3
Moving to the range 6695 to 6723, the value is 18.9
